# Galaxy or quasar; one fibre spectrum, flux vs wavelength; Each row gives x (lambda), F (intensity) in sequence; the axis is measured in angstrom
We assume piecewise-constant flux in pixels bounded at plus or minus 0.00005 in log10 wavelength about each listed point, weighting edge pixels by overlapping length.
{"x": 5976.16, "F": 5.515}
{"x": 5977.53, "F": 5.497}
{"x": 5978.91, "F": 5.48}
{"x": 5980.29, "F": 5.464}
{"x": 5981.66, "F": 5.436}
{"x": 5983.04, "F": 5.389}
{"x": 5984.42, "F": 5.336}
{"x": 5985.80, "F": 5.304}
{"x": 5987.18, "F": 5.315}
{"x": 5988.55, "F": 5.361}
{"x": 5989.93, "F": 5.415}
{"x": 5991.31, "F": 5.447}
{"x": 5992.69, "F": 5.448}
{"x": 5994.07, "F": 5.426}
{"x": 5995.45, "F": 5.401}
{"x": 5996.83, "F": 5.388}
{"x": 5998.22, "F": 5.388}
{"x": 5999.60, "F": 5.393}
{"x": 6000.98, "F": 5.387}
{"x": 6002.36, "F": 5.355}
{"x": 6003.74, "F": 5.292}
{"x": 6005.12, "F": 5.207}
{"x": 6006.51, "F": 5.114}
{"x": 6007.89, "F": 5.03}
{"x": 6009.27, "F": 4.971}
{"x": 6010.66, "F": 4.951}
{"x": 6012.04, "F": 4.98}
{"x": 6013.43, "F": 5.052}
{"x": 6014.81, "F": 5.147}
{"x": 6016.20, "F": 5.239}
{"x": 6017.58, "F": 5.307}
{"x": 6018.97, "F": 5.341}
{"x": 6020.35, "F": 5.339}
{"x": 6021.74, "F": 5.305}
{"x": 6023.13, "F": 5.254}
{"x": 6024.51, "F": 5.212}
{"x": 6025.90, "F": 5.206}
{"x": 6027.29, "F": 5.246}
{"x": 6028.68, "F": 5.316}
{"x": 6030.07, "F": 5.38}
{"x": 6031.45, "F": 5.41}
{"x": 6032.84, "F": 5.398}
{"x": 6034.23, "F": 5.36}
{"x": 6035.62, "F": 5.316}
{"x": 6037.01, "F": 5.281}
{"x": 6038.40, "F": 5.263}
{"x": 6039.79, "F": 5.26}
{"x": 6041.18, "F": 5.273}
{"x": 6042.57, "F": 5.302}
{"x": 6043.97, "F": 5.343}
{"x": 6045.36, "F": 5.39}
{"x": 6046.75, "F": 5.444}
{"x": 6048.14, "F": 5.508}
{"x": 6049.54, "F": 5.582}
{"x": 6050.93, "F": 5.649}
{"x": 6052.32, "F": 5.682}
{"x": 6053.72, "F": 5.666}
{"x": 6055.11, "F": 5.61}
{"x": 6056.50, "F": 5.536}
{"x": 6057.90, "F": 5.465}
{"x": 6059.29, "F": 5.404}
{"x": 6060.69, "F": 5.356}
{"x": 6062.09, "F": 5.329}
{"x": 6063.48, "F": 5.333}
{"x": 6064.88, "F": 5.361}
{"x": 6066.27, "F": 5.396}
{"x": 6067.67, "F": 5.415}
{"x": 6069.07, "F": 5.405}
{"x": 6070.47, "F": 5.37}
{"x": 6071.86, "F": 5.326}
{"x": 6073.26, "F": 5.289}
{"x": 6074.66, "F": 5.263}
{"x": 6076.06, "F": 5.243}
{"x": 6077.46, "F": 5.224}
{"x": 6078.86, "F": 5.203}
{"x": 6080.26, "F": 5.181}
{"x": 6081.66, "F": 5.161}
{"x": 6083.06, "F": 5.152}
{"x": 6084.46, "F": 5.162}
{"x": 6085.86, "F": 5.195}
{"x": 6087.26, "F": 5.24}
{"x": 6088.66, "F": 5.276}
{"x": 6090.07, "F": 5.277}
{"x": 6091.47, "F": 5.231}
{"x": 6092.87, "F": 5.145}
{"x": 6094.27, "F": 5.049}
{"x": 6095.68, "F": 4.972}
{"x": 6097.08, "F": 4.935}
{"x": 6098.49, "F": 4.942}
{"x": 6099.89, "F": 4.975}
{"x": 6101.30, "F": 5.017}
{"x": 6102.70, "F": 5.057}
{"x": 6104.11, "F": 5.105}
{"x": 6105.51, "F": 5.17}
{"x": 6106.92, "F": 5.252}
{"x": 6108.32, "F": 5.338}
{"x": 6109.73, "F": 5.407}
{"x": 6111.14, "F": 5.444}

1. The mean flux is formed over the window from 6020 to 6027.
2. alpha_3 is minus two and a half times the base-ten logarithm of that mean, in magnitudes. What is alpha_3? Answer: -1.80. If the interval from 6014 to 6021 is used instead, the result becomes -1.81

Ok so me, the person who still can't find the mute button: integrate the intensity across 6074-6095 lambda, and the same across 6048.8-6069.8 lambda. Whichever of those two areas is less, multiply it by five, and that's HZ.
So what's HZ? 546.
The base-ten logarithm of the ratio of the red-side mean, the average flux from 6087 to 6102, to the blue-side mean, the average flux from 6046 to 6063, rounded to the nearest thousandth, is -0.035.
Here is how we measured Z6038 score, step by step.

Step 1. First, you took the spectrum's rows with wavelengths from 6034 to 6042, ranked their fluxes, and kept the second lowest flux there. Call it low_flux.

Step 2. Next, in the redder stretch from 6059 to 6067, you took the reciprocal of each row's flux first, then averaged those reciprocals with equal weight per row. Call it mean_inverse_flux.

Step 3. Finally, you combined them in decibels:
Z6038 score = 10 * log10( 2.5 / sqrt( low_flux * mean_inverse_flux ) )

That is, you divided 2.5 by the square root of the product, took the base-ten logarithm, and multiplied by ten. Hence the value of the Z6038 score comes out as 4.02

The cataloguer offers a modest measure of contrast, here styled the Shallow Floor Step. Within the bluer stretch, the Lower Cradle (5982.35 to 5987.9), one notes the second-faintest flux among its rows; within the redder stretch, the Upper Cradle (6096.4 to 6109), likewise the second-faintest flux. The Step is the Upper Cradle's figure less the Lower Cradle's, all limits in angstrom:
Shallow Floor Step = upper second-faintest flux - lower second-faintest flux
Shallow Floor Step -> -0.37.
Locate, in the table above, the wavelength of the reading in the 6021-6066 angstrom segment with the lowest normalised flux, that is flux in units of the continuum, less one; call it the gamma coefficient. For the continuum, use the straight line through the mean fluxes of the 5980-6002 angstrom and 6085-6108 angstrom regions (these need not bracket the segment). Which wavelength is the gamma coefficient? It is 6025.90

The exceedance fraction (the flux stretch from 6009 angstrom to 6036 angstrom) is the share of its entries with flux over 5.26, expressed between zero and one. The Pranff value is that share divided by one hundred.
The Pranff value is 0.0050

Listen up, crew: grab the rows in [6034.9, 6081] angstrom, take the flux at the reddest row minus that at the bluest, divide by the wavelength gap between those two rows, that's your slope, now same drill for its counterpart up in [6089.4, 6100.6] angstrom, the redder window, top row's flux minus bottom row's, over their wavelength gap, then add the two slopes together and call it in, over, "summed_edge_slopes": -0.034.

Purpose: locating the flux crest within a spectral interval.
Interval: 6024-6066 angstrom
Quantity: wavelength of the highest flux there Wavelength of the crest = 6052.32 angstrom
